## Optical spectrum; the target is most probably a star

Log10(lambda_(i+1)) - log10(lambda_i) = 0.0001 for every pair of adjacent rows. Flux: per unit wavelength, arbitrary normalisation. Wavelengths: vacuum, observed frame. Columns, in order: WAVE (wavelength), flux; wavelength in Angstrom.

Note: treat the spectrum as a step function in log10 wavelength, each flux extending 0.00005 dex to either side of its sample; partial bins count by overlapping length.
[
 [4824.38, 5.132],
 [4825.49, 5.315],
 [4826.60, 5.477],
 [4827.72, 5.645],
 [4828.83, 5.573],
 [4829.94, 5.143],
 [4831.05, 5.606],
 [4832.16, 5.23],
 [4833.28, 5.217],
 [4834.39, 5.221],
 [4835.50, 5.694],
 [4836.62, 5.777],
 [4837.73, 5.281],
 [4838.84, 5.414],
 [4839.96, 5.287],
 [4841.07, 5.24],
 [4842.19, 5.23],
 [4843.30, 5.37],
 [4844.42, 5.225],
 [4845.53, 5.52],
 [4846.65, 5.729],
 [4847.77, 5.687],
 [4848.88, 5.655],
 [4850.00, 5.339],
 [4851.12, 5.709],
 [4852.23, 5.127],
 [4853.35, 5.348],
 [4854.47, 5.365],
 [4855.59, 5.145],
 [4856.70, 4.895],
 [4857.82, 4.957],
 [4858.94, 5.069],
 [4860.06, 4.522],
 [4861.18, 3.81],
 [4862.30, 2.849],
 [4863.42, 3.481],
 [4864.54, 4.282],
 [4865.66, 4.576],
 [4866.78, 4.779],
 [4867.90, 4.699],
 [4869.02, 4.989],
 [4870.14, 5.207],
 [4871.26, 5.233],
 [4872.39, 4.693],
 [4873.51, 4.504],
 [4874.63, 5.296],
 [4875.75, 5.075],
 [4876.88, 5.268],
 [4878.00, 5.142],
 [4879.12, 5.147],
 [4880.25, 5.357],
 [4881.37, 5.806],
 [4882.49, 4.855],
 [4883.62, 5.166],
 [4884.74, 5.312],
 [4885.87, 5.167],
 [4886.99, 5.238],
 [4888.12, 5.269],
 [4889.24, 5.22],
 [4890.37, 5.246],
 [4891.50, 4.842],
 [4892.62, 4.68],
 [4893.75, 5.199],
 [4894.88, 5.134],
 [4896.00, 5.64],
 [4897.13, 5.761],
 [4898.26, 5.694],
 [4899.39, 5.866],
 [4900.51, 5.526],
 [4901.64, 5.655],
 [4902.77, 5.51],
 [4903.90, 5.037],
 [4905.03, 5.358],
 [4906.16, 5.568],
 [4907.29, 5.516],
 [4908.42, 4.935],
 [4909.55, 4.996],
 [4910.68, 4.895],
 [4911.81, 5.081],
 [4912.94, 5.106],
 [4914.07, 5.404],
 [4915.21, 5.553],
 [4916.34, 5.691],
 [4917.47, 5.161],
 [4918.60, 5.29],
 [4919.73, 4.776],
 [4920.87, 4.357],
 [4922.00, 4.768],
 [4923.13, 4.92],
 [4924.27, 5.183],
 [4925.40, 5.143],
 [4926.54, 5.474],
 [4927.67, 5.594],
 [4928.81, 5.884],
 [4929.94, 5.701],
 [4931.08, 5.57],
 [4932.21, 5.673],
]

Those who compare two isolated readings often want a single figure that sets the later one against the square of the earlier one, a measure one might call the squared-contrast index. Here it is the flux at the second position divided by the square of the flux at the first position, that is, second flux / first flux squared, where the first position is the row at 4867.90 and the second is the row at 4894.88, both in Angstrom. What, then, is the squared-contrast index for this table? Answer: 0.233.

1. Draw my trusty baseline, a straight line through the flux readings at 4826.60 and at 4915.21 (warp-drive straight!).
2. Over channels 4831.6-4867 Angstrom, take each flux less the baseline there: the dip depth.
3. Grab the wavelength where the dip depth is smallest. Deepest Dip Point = 4862.30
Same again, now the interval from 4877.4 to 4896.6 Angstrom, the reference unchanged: 4892.62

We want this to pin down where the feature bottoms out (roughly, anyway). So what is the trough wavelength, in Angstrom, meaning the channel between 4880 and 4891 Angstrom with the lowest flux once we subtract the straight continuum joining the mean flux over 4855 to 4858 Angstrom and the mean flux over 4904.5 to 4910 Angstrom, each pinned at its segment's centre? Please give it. 4882.49 Angstrom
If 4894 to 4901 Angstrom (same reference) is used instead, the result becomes 4894.88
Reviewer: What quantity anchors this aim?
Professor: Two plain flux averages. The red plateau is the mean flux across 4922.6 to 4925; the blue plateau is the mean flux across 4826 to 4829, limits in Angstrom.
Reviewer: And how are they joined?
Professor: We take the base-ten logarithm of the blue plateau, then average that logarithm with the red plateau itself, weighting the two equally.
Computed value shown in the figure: 2.90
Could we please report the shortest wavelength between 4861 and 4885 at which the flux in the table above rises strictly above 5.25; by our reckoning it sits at 4874.63 Angstrom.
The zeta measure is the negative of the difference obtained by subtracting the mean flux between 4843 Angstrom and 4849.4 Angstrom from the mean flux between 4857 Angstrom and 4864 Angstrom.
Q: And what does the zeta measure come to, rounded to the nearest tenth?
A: 1.4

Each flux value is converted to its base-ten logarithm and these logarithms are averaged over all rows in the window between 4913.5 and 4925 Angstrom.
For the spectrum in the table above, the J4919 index 0.707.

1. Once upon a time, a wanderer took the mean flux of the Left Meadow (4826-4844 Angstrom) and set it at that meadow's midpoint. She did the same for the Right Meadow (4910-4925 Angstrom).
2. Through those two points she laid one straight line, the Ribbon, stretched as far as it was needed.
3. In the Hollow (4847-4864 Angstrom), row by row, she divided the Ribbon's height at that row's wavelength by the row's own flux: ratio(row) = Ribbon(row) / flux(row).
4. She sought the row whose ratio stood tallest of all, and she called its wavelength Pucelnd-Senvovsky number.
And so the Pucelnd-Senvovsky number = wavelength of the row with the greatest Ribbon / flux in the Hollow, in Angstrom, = 4862.30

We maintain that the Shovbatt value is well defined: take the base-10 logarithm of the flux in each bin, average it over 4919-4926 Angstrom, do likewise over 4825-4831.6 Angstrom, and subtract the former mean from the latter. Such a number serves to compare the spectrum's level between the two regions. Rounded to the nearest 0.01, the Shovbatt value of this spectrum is 0.05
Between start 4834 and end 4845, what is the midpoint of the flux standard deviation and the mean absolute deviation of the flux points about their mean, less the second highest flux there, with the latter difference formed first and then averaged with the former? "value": -2.67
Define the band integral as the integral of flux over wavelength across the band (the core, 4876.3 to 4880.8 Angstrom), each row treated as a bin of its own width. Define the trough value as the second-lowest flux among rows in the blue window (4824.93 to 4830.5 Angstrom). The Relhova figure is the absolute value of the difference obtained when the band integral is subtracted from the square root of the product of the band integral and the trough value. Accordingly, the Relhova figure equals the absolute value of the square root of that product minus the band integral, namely 12.3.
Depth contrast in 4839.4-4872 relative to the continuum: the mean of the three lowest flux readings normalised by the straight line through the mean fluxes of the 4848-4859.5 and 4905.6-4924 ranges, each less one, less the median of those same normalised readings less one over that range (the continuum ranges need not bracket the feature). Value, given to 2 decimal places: -0.34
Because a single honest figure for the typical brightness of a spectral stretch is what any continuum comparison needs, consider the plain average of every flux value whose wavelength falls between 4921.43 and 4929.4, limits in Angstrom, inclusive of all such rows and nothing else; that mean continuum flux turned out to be 5.28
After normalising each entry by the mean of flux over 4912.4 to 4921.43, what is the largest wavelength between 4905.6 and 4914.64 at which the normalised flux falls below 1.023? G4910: 4912.94 Angstrom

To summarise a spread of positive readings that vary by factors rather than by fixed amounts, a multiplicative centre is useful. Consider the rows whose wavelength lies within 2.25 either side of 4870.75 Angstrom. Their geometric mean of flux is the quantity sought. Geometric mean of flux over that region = 5.03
